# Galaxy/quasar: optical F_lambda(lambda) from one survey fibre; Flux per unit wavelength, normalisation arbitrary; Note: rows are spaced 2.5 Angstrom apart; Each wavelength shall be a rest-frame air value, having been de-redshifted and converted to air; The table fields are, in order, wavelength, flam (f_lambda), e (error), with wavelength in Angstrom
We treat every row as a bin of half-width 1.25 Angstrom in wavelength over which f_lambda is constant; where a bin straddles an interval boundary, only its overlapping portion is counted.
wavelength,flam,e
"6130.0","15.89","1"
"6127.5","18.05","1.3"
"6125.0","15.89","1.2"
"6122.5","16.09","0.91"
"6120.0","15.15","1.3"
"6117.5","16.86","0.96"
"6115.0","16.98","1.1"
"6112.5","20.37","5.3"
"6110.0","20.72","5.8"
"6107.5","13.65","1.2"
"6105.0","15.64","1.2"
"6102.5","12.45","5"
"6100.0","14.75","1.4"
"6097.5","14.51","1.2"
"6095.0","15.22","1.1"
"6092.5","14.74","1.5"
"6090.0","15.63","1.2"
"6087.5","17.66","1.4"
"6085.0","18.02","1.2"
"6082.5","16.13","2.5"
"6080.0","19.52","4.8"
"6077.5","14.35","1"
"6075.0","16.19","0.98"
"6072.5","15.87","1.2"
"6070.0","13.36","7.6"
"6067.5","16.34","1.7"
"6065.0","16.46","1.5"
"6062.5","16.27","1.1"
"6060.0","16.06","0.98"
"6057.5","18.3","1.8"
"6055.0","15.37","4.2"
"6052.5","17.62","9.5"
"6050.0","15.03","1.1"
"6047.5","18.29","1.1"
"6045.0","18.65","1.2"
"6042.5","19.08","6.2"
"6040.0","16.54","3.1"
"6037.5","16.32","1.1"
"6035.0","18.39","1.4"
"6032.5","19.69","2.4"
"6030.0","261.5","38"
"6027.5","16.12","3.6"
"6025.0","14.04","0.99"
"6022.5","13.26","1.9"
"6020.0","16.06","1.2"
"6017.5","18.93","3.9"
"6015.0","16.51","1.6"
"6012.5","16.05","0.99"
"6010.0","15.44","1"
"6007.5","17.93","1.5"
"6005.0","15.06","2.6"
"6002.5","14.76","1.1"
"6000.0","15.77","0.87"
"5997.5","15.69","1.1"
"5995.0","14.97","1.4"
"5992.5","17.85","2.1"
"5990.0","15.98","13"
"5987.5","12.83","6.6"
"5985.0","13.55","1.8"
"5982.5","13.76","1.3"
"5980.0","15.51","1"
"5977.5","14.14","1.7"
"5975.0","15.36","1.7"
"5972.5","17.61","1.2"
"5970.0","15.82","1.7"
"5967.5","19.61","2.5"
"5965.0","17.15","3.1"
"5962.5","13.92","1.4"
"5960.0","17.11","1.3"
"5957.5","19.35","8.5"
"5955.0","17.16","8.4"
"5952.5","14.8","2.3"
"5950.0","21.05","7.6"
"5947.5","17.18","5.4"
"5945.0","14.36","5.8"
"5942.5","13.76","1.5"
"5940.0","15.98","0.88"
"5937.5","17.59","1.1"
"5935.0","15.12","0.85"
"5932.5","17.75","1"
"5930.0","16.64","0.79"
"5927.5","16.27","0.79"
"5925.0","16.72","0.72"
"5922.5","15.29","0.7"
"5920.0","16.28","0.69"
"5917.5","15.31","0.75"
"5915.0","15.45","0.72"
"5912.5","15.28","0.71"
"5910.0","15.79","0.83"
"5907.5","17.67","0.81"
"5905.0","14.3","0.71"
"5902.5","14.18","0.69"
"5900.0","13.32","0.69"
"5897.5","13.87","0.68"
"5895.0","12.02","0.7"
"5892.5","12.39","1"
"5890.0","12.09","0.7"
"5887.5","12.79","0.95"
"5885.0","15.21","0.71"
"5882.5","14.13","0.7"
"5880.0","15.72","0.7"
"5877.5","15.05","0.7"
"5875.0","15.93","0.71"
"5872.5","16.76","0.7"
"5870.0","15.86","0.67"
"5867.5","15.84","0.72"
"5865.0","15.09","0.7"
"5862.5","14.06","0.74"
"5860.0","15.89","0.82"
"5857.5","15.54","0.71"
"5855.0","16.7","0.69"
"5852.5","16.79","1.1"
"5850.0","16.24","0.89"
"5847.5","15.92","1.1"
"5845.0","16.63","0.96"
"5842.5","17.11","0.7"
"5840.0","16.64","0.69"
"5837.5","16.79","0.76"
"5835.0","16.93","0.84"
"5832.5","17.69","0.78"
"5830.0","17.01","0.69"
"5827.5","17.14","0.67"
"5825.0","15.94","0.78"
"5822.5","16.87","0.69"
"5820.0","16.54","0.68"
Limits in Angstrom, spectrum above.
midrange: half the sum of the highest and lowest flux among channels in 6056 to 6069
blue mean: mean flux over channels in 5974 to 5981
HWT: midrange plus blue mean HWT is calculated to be 32.2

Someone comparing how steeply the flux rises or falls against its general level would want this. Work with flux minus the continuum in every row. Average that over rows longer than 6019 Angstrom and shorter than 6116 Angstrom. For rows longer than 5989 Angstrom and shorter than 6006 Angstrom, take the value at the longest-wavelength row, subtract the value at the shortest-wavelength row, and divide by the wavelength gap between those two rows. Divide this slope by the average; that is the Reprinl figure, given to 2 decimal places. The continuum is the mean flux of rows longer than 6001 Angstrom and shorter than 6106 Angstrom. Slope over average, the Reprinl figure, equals -0.10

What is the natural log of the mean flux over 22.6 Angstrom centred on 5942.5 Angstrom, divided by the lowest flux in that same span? 0.18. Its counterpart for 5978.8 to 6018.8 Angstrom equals 0.20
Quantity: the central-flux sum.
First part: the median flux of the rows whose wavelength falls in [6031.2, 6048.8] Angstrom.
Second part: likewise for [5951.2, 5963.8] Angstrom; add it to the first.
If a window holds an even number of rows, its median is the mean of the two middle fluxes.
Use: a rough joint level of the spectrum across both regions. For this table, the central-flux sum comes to 35.5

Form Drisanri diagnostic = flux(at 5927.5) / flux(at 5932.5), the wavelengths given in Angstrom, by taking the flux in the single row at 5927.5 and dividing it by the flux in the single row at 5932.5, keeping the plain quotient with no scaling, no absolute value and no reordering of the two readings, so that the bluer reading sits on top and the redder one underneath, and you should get 0.92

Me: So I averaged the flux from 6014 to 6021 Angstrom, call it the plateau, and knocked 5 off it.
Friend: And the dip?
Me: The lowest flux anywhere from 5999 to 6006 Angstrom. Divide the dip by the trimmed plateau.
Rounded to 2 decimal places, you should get 1.21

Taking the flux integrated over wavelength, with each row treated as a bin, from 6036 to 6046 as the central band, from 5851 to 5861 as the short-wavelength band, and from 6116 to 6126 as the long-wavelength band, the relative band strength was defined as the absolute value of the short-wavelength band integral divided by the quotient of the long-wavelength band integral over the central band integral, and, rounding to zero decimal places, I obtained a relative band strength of 179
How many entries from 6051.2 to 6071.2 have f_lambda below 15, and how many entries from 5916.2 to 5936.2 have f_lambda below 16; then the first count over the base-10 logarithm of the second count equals 2.1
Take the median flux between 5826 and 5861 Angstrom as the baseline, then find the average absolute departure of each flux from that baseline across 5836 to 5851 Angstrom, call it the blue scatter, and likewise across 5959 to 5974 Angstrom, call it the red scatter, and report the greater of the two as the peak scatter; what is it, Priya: 1.4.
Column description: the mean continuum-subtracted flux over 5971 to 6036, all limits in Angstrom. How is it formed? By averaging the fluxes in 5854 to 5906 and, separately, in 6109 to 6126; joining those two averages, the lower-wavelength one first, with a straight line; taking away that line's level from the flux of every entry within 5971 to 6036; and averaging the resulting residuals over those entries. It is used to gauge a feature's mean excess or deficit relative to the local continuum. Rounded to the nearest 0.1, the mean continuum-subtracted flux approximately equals 9.2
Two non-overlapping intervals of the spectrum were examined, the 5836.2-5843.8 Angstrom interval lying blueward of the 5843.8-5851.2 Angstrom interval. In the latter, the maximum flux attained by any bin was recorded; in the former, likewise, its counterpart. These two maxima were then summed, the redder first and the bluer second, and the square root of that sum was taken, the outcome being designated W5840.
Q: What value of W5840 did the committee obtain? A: 5.81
